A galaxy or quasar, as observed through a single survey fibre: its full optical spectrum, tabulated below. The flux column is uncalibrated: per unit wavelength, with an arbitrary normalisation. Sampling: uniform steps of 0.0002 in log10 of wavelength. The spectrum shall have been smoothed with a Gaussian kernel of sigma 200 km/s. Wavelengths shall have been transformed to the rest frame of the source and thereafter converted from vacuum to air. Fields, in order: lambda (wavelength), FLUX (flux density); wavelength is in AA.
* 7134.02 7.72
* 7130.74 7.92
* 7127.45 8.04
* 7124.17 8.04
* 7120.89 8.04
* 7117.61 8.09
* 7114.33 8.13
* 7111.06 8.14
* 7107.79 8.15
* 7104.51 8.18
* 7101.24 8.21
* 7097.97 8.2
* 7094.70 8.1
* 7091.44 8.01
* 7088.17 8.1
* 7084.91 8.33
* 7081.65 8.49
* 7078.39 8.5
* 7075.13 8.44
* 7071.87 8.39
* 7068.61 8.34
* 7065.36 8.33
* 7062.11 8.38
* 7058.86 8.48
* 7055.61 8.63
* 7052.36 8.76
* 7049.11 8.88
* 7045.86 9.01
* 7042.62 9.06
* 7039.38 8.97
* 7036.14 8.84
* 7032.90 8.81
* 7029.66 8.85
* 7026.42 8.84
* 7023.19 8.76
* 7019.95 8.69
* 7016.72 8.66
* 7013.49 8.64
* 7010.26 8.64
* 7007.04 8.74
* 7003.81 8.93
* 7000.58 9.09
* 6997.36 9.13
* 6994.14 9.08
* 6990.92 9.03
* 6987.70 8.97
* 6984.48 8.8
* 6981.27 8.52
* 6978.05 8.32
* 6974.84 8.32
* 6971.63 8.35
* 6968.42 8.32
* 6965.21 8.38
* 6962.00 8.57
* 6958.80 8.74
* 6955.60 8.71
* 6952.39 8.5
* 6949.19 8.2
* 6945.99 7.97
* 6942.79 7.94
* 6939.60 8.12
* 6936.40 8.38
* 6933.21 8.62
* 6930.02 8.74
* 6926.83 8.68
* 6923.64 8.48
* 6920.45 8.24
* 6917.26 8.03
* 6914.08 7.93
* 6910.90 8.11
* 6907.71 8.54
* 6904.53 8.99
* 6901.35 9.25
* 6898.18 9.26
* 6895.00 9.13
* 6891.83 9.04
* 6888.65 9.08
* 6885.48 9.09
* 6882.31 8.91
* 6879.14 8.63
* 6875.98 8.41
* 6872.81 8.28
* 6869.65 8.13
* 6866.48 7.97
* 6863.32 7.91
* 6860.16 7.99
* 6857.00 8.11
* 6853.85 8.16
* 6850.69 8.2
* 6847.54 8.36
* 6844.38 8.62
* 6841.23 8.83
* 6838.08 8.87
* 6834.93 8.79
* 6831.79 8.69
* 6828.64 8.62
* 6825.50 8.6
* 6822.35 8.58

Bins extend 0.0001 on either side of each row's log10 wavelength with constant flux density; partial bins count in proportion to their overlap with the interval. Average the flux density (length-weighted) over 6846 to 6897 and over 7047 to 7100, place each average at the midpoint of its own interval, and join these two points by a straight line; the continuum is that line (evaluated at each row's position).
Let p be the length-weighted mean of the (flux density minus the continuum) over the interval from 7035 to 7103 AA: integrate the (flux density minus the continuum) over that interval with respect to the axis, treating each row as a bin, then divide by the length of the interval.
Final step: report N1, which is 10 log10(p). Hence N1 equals -10.4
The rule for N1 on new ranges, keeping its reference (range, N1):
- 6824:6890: -19.6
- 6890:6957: -11.8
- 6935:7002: -9.7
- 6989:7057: -3.5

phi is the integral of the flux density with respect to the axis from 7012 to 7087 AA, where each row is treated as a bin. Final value 649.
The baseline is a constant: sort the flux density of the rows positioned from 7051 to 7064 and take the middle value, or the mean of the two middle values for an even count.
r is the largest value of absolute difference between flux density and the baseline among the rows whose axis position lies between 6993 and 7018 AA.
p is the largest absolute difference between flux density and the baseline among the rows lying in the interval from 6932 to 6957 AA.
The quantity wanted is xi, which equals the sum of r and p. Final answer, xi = 1.2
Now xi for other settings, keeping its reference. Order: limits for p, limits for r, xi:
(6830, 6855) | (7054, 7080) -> 0.6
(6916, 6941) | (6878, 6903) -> 1.2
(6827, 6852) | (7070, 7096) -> 0.9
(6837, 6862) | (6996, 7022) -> 1.1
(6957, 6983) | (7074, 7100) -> 0.8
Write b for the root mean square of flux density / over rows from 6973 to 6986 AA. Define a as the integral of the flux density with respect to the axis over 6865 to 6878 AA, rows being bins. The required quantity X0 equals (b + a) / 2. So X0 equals 57.6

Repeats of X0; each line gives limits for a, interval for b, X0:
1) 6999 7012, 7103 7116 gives 61.6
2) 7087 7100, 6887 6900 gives 57.2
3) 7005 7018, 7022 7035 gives 60.8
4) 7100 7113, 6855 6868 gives 57.1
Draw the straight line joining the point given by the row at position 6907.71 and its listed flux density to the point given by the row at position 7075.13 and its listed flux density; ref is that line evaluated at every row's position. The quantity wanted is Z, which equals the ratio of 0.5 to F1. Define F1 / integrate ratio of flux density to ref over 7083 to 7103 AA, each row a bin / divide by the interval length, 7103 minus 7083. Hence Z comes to 0.516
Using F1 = 0.97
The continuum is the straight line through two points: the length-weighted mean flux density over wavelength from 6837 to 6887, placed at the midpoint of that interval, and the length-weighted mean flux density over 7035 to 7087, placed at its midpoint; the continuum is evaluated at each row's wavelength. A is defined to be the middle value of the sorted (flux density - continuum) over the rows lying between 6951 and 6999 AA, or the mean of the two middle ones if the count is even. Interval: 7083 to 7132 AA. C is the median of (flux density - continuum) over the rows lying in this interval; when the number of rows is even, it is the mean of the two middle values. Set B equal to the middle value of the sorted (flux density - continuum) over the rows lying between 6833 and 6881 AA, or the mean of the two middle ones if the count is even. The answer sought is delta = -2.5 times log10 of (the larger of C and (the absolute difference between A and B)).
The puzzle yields 1.77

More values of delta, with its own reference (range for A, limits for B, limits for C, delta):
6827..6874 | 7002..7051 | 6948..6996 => 1.03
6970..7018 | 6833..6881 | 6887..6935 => 1.24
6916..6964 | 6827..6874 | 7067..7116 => 2.16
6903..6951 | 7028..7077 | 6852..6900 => 1.05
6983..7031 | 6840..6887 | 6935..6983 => 0.99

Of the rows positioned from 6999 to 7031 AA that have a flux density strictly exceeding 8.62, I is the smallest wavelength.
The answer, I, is 7000.58 AA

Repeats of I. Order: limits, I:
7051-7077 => 7052.36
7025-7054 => 7026.42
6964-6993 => 6984.48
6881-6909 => 6882.31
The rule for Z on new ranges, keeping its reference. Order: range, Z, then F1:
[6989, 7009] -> 0.472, 1.06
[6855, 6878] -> 0.527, 0.95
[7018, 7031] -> 0.482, 1.04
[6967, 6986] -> 0.504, 0.99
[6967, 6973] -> 0.510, 0.98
